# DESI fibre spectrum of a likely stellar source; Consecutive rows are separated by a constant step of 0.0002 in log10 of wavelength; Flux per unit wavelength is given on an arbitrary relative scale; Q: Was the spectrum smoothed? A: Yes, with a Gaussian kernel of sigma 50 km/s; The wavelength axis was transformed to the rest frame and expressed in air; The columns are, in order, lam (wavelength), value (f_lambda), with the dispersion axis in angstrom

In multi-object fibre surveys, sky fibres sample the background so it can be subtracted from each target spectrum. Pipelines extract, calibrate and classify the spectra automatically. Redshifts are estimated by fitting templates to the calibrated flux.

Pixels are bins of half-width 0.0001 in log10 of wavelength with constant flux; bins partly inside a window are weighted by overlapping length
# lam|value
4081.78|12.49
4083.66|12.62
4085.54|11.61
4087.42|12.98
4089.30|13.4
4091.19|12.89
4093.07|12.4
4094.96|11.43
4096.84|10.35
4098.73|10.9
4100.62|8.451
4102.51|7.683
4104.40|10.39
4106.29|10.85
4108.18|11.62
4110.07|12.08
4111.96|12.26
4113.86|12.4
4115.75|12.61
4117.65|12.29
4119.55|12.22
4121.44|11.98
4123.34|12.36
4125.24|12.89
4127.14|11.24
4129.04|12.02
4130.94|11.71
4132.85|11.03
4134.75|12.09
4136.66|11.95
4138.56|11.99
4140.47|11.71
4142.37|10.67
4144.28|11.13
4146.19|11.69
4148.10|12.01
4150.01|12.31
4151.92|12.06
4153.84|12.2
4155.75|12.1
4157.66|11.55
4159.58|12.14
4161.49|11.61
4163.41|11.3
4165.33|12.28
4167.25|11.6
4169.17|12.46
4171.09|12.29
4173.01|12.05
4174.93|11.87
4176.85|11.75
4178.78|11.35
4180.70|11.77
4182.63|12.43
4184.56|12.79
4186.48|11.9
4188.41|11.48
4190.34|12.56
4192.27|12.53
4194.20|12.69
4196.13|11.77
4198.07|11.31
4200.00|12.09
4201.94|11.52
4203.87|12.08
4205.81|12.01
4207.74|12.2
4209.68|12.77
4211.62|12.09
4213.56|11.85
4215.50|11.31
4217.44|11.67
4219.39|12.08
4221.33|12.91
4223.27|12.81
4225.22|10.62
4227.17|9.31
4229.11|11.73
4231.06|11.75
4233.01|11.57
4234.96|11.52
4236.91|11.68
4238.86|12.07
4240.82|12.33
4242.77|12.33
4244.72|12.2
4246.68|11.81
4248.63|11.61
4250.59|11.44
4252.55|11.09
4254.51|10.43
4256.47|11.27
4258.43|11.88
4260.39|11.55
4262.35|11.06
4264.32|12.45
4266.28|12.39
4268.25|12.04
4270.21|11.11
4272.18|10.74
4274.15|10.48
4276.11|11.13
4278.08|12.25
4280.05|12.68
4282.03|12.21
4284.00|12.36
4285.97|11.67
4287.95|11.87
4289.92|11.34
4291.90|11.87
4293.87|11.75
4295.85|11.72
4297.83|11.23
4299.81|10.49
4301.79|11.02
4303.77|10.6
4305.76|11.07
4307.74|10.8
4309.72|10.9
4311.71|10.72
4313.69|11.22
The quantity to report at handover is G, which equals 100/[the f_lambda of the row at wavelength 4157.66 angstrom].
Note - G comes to 8.66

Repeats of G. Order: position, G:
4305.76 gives 9.03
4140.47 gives 8.54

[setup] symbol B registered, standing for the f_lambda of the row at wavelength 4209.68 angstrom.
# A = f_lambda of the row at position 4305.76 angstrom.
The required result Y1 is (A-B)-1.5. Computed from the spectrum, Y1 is -3.2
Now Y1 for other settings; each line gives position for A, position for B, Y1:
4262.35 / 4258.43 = -2.3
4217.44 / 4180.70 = -1.6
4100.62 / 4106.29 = -3.9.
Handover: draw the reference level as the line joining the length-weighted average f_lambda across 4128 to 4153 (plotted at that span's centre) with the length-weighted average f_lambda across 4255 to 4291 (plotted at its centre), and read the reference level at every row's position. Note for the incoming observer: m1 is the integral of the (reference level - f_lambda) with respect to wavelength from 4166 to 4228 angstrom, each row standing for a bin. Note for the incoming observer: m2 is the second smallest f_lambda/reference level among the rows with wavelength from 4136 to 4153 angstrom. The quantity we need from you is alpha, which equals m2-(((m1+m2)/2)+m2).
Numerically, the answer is 7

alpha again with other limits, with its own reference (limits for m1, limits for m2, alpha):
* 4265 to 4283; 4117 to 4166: 0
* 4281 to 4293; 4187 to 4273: 1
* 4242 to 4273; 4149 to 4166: -2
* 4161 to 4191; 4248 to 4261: 3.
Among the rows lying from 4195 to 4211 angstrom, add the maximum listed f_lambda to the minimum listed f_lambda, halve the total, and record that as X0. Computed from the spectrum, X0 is 12.0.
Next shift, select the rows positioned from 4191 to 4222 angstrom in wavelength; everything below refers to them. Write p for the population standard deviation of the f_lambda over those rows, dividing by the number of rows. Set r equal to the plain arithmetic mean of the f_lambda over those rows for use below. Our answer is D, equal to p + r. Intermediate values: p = 0.5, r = 12.1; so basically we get 12.53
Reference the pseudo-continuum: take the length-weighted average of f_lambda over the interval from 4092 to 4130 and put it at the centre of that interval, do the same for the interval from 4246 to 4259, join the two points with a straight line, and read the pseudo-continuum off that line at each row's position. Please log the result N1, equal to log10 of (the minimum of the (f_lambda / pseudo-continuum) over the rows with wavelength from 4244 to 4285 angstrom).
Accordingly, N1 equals -0.036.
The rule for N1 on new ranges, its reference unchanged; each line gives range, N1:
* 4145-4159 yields 0.006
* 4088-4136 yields -0.173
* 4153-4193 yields -0.004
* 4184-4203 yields -0.002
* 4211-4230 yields -0.086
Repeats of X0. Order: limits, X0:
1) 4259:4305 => 11.6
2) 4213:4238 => 11.1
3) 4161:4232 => 11.1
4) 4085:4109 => 10.5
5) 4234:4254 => 11.7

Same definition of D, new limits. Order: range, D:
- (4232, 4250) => 12.22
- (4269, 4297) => 12.27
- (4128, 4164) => 12.19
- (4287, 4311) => 11.69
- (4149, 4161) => 12.30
